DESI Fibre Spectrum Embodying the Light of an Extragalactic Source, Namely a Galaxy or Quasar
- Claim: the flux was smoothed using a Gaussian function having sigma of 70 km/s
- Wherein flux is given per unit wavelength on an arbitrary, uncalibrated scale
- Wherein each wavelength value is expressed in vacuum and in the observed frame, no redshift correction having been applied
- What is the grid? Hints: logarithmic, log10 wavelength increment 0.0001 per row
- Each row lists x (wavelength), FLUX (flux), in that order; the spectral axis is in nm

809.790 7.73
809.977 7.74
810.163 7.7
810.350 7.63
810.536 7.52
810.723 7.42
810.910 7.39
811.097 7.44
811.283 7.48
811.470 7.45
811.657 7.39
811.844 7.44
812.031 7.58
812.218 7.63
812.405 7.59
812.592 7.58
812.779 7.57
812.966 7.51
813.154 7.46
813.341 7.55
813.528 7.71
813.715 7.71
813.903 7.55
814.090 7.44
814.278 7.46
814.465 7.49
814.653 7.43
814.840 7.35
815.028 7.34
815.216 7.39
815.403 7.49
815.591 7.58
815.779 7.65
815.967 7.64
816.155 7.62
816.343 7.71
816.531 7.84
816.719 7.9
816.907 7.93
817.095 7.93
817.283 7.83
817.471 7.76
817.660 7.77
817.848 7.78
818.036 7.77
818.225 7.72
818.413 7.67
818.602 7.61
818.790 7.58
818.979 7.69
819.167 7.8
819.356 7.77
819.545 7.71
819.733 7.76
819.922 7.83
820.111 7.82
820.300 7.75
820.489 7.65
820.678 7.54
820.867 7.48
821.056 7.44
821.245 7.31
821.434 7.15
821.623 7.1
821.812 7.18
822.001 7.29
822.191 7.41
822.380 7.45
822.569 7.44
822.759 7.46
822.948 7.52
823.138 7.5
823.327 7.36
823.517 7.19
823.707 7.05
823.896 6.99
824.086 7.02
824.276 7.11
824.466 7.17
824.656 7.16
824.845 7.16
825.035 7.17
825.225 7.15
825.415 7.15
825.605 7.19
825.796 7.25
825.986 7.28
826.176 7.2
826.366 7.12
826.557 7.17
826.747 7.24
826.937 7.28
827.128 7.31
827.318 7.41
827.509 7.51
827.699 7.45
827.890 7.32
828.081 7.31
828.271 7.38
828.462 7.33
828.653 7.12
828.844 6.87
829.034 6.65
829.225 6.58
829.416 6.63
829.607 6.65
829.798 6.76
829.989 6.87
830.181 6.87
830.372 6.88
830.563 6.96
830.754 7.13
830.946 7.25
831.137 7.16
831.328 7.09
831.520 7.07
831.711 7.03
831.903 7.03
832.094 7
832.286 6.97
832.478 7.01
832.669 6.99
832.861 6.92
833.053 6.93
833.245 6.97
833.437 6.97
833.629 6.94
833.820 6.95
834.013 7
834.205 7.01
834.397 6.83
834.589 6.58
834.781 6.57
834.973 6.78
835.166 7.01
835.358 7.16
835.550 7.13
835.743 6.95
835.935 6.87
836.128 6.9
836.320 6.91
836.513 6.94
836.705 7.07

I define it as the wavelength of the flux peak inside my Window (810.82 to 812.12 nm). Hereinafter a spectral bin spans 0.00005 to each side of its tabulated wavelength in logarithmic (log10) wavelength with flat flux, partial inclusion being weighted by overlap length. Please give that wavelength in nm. 812.031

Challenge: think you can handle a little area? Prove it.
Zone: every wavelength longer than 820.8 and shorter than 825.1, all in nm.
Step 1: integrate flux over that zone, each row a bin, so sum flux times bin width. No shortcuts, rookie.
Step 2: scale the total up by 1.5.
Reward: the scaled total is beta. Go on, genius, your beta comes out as 47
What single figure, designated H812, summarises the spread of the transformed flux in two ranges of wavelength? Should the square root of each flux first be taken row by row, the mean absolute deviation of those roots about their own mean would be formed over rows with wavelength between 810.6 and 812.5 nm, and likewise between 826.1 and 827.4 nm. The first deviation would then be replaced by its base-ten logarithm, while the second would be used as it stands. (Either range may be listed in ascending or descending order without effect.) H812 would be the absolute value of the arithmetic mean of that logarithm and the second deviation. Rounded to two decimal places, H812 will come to 0.94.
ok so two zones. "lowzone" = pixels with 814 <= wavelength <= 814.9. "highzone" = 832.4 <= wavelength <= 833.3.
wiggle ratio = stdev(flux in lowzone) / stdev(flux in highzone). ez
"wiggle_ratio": 1.36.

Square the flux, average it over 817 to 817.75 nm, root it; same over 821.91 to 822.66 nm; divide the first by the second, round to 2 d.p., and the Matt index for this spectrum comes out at 1.06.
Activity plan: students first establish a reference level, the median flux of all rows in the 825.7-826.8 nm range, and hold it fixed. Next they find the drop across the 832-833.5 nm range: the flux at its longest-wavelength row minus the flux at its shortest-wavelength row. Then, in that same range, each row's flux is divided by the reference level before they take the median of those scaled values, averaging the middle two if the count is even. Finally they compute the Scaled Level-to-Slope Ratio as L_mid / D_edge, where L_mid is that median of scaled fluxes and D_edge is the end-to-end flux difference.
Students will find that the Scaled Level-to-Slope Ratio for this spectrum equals -32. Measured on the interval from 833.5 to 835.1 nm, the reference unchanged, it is -6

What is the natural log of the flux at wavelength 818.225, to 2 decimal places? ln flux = 2.04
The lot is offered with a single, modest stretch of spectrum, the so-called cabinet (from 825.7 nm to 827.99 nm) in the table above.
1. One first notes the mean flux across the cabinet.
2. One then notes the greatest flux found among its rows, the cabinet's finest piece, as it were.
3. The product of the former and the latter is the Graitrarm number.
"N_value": 55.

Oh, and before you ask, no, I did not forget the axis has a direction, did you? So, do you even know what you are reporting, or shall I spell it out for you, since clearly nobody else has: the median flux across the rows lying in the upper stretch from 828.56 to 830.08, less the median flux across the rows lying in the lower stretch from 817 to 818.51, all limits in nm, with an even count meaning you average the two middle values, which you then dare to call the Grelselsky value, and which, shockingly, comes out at -1.1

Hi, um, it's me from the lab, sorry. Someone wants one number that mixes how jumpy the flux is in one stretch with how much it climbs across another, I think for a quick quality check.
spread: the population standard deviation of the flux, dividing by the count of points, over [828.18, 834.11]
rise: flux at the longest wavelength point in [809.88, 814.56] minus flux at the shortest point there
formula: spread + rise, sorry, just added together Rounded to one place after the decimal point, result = -0.1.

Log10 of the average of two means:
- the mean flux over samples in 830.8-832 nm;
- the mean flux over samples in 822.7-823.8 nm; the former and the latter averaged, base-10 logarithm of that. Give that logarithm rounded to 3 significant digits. 0.859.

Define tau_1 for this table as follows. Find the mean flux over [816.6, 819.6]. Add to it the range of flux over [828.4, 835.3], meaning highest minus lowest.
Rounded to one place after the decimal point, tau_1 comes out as 8.5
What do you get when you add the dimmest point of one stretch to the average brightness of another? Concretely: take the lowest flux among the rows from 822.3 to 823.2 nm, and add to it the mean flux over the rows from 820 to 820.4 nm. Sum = 15.2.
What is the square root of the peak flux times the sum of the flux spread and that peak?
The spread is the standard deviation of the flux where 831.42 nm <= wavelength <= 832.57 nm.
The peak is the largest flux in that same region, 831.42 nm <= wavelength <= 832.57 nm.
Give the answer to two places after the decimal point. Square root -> 7.09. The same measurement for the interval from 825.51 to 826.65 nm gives 7.31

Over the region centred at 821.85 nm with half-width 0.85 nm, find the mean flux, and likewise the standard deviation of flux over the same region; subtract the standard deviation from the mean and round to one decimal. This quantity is 7.2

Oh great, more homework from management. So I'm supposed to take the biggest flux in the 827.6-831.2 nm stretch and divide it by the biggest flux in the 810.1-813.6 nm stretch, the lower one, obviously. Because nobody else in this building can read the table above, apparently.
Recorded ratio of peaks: 0.97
